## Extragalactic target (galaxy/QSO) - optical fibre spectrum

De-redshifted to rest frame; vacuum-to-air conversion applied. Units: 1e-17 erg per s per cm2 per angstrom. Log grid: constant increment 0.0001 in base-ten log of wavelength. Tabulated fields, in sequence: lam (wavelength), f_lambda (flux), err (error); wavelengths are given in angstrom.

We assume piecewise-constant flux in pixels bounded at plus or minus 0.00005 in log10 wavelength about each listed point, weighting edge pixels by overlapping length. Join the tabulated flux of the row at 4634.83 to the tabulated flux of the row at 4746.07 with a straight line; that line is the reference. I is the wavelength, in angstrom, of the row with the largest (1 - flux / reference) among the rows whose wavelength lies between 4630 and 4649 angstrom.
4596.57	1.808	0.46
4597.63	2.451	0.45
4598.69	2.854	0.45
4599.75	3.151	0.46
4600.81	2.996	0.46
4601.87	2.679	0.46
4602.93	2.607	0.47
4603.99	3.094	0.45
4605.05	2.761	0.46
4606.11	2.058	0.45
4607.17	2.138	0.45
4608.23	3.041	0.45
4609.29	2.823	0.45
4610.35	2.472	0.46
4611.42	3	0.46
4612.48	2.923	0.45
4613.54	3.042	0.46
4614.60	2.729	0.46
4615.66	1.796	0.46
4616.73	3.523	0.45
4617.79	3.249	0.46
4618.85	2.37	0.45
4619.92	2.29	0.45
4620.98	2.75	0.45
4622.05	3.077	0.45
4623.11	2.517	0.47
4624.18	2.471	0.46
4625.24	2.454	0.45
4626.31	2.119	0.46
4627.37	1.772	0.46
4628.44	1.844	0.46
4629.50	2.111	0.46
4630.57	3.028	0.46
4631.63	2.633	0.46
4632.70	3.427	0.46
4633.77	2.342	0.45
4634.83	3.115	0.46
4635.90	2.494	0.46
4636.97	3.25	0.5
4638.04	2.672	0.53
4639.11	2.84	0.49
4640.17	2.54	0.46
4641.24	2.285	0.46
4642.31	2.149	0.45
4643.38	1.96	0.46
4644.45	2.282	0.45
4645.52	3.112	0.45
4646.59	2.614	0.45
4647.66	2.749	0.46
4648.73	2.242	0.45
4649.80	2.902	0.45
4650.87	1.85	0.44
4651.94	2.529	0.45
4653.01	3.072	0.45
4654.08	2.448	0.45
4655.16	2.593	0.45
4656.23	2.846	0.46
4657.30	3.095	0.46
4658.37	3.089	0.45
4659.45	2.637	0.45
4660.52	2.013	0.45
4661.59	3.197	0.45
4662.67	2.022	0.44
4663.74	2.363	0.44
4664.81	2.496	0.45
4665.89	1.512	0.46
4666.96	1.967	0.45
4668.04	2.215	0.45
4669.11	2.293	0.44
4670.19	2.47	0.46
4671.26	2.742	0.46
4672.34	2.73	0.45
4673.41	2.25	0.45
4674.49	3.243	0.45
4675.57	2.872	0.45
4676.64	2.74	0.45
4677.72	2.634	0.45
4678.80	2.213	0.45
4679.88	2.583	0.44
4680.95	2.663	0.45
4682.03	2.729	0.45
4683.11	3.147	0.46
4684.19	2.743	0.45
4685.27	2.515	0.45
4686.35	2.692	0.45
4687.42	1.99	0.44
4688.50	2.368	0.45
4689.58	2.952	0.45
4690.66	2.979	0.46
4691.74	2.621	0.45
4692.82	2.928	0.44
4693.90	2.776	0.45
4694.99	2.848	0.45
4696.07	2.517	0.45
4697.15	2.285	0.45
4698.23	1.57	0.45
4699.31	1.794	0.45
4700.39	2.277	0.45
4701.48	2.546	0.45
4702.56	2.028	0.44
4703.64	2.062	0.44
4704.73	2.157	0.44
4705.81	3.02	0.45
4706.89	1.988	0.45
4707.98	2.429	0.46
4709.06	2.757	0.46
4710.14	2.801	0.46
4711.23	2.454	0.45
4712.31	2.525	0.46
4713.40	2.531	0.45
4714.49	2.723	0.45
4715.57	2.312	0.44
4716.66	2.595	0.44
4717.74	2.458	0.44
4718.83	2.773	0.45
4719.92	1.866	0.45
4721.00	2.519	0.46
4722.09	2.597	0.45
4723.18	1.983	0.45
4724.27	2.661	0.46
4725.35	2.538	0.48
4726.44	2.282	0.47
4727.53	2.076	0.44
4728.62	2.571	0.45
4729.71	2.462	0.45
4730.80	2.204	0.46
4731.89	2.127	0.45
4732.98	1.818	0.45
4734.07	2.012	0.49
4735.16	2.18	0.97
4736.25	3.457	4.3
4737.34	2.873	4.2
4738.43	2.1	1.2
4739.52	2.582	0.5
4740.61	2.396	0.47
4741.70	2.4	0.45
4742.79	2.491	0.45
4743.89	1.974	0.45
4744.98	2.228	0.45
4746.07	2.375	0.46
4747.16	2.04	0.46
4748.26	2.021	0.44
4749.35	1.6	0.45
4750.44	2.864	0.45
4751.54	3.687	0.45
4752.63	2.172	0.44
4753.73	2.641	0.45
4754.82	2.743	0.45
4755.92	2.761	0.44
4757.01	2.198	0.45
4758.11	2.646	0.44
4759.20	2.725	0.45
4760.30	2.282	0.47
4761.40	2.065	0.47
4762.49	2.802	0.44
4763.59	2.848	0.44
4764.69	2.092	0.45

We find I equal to 4643.38 angstrom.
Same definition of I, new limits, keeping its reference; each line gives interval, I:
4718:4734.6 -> 4719.92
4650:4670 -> 4665.89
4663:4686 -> 4665.89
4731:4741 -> 4732.98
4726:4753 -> 4749.35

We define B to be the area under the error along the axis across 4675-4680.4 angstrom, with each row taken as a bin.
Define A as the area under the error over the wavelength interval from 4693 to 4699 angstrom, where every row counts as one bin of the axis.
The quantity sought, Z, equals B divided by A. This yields 0.90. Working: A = 2.70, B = 2.42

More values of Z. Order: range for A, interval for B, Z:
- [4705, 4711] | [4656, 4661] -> 0.83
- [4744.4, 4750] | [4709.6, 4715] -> 0.97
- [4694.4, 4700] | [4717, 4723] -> 1.07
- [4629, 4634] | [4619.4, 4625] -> 1.11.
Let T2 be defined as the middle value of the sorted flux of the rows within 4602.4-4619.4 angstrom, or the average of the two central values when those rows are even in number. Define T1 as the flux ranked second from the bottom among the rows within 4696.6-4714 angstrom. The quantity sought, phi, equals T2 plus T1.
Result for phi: 4.59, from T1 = 1.794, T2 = 2.79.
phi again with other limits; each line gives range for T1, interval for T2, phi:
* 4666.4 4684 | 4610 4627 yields 4.84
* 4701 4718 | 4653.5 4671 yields 4.49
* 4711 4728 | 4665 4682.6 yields 4.59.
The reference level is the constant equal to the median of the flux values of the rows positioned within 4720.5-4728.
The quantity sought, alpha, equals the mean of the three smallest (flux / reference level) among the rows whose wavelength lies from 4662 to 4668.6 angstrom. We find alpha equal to 0.73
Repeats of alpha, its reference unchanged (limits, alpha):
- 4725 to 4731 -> 0.87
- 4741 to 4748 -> 0.83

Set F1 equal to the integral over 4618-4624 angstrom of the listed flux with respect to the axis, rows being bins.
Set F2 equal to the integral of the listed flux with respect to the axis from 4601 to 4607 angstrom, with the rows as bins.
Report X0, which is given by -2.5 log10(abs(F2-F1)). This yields 3.9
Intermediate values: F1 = 15.8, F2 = 15.8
